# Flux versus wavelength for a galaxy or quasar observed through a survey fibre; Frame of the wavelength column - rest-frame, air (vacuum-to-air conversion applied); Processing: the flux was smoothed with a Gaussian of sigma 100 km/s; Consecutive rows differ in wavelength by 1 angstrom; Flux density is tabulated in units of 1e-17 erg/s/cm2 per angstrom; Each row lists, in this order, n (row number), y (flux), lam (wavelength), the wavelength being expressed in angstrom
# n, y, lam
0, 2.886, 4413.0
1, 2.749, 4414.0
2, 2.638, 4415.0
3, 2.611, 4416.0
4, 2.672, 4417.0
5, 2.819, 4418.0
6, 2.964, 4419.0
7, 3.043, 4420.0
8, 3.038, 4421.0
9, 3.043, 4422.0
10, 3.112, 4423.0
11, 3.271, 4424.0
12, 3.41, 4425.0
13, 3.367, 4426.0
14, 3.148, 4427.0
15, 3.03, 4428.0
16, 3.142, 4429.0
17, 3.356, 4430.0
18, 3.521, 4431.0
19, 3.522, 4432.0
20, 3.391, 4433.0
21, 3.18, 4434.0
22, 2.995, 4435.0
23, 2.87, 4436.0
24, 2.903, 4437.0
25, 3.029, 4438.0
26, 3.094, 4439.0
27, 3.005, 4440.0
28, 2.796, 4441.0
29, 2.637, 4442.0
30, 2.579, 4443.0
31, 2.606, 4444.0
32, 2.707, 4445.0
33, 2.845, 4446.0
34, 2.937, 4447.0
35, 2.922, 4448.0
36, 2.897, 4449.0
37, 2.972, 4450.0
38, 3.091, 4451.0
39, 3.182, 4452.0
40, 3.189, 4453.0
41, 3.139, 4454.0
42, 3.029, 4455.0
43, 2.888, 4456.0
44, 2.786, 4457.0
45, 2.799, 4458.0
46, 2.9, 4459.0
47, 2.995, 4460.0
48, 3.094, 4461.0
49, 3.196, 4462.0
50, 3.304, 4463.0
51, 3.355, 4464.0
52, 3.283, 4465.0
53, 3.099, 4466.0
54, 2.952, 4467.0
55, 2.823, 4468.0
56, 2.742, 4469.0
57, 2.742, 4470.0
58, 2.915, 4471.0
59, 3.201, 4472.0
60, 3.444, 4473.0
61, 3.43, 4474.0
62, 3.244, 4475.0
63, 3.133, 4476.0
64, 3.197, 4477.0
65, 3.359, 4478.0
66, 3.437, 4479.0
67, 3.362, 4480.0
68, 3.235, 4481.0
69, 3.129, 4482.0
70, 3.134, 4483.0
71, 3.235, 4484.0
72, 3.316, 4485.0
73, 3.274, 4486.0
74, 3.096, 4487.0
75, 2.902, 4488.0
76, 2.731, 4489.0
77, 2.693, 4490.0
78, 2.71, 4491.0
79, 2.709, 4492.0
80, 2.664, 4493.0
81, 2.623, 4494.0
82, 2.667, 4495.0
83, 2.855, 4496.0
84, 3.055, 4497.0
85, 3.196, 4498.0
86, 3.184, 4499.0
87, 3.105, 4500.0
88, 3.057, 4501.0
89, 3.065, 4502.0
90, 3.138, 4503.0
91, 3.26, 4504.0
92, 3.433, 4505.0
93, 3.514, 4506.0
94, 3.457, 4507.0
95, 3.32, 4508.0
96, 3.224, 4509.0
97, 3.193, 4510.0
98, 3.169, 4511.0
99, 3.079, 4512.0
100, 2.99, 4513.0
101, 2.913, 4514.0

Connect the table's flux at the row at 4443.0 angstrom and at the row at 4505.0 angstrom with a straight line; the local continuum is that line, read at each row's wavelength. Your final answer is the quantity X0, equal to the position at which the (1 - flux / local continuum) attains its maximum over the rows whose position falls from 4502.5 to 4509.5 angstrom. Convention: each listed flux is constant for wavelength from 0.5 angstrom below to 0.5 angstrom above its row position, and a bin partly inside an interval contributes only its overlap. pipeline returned 4503.0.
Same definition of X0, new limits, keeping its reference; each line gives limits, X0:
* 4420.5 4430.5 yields 4428.0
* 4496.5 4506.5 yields 4502.0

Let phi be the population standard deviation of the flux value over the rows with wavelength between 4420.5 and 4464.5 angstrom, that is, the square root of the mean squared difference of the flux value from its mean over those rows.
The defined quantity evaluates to 0.230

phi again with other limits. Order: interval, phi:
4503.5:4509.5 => 0.107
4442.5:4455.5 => 0.196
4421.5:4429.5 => 0.134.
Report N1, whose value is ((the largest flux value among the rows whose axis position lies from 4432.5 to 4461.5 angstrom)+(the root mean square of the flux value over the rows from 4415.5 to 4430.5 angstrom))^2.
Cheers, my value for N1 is 41.8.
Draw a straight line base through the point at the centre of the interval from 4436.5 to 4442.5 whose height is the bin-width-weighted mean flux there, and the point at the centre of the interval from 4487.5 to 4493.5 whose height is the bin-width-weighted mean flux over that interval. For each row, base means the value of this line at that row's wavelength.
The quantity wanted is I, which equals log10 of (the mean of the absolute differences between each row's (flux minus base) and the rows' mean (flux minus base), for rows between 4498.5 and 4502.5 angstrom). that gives -1.42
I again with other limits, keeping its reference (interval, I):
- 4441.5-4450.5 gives -0.83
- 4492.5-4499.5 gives -0.65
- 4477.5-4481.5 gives -1.27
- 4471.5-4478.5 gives -0.97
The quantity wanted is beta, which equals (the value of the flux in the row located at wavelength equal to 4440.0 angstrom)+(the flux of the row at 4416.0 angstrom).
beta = 5.6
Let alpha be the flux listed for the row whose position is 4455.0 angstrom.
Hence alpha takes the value 3.029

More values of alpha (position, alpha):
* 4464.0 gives 3.355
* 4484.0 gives 3.235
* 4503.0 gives 3.138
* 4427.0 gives 3.148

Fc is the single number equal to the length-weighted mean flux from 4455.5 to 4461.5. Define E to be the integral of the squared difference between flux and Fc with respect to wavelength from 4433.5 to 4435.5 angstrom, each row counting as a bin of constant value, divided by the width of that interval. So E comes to 0.04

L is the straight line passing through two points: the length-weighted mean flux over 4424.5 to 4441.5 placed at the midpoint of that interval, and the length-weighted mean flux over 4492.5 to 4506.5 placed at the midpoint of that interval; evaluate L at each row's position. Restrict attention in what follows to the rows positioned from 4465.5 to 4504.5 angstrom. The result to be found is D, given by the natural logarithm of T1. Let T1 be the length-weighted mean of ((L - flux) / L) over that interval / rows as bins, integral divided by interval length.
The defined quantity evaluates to -4.7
